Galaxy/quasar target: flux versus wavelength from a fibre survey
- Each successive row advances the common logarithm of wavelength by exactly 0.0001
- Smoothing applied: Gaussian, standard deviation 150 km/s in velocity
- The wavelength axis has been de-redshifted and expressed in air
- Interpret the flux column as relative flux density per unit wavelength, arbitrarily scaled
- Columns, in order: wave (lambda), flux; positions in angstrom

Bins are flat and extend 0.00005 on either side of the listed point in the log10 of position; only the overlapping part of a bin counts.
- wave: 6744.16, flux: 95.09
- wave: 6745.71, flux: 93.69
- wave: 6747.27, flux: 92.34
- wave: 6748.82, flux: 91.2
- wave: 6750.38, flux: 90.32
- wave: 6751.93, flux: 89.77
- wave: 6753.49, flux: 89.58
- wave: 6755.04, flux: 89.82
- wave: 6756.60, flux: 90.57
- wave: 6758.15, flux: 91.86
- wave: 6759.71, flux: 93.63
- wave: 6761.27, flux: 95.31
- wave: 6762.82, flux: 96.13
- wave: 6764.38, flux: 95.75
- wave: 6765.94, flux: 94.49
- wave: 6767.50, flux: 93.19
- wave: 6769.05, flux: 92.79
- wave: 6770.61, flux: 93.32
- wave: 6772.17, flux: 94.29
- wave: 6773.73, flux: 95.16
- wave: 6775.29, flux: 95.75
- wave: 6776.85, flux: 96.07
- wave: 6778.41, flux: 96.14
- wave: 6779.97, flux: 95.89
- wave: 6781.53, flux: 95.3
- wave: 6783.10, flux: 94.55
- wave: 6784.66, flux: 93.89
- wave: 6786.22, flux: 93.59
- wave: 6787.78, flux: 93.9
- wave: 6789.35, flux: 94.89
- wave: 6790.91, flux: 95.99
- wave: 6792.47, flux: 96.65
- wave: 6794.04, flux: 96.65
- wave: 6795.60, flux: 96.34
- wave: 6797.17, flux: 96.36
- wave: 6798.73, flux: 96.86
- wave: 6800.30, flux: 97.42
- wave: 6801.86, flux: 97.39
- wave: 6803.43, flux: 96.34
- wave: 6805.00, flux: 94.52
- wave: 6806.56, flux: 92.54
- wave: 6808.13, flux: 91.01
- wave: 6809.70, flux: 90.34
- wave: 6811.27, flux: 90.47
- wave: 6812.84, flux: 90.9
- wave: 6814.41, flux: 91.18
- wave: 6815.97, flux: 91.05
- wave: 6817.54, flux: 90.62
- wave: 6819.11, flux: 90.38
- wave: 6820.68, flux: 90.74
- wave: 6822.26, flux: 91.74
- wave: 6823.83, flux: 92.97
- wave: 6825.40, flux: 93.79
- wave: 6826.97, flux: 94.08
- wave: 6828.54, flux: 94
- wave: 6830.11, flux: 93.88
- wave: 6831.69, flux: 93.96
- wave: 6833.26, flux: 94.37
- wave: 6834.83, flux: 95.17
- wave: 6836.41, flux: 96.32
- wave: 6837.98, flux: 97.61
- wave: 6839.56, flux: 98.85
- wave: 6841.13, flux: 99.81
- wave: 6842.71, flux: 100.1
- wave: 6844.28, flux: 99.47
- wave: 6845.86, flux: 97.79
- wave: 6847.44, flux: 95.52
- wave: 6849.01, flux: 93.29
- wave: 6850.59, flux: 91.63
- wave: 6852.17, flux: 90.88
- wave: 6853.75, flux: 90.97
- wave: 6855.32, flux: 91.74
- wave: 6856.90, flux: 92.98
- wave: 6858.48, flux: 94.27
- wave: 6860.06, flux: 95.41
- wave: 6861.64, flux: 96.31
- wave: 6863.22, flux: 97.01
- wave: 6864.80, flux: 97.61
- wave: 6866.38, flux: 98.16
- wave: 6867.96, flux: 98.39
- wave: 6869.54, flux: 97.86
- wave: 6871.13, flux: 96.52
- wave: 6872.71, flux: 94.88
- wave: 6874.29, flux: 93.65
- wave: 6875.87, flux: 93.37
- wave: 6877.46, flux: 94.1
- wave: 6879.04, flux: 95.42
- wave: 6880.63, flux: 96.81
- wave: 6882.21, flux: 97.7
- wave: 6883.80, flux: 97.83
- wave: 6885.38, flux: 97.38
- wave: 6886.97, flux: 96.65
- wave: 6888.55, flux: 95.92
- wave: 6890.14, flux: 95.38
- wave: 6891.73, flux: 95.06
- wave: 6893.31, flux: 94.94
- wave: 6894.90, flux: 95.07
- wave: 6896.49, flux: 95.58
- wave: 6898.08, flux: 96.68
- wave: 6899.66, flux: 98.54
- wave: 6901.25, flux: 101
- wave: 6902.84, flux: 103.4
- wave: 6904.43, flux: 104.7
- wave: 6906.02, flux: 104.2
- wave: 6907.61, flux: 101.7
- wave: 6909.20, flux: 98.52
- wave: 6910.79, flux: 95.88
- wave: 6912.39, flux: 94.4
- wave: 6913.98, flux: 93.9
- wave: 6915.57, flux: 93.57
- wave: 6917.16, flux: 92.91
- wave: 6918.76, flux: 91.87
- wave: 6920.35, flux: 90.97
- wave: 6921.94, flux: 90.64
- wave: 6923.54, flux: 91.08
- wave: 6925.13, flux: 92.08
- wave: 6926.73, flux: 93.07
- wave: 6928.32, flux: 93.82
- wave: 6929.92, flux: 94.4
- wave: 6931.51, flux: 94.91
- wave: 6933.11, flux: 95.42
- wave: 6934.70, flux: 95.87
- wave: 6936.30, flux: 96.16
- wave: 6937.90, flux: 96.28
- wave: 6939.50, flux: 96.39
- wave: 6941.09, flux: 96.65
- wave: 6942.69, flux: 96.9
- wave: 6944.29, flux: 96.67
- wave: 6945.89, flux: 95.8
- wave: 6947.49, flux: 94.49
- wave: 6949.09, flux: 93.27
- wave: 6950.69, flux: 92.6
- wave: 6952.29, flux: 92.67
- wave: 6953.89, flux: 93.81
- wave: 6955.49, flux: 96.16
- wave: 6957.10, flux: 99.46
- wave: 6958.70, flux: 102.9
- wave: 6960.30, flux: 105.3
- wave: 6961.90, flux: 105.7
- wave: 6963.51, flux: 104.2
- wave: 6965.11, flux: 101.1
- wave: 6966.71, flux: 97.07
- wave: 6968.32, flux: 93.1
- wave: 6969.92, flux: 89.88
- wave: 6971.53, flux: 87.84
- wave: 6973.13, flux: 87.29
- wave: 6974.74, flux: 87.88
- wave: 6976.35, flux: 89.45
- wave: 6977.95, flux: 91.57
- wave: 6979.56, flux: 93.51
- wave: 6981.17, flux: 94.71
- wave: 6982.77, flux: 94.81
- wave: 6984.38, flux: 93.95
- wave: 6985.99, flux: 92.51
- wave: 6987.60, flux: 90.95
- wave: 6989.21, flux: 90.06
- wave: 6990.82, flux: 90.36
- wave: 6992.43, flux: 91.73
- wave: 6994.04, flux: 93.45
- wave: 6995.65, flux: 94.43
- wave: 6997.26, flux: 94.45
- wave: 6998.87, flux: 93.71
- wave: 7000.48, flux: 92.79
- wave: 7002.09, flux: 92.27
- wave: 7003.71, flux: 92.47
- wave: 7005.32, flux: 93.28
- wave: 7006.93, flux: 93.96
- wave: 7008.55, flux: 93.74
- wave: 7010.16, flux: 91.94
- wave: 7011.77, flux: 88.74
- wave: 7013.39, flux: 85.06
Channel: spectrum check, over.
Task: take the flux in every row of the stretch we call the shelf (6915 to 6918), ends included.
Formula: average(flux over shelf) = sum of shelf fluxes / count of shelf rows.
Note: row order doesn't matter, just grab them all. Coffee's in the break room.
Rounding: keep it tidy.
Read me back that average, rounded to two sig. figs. 93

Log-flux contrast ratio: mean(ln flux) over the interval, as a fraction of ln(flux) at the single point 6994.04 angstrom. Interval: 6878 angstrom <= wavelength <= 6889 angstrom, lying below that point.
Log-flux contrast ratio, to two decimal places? 1.01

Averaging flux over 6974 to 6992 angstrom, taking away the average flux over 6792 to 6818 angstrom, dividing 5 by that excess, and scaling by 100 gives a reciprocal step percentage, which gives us -235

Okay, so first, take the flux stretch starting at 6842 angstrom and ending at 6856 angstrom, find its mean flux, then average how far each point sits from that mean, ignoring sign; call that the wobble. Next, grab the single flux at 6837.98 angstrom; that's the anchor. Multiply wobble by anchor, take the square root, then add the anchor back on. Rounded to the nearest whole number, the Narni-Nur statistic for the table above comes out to 115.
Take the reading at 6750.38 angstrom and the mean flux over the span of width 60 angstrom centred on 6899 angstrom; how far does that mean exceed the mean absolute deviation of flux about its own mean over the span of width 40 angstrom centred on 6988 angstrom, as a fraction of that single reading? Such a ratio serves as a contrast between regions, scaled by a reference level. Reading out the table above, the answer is 1.04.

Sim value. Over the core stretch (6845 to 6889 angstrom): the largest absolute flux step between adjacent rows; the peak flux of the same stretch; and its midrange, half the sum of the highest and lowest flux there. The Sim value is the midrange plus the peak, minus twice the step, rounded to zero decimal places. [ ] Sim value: 188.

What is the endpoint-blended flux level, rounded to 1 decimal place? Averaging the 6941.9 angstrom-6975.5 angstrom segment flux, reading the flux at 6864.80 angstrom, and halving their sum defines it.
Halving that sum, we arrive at 96.8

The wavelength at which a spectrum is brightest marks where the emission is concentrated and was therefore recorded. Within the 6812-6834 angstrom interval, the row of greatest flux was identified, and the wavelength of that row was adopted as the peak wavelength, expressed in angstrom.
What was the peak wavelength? 6833.26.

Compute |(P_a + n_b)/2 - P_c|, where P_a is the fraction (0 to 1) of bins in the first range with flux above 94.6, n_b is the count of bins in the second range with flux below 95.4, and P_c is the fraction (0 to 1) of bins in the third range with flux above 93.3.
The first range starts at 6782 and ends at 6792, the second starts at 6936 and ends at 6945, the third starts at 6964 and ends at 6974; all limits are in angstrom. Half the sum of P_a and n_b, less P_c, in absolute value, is 0.17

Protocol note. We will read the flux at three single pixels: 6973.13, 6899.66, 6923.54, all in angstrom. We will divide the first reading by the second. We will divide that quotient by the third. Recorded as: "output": 0.0097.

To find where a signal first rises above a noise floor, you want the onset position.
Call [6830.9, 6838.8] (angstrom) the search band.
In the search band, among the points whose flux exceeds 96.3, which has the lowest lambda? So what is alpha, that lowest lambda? 6836.41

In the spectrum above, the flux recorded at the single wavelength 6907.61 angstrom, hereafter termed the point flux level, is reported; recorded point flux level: 101.7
